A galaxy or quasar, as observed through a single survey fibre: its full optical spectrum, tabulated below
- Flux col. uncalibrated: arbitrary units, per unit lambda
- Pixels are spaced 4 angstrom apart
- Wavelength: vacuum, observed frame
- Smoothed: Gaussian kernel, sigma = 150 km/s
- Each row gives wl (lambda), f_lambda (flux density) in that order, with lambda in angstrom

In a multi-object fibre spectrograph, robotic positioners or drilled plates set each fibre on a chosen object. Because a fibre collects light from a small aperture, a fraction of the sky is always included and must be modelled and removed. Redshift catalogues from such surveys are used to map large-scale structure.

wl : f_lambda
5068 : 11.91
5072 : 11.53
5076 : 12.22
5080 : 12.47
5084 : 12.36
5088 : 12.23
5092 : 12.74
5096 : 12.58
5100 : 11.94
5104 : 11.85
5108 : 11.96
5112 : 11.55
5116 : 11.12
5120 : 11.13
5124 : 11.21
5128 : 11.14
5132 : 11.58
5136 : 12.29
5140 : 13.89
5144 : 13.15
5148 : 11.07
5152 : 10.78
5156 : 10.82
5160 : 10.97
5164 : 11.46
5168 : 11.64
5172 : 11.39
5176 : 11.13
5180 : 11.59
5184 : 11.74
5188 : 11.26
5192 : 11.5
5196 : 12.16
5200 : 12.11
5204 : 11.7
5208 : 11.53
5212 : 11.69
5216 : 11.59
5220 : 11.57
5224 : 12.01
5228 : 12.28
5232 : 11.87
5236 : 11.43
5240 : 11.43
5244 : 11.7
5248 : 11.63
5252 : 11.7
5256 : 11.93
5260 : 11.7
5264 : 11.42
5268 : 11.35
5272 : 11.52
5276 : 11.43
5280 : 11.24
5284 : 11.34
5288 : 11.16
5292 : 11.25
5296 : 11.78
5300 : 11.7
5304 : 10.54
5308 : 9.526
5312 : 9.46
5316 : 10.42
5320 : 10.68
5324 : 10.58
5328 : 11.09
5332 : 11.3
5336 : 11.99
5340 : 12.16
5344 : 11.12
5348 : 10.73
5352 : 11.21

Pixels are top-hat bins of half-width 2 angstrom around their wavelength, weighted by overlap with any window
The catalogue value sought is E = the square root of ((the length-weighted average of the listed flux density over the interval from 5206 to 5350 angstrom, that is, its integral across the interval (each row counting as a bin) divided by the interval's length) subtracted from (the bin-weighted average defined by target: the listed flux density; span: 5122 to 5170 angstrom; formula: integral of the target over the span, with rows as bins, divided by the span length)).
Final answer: 0.6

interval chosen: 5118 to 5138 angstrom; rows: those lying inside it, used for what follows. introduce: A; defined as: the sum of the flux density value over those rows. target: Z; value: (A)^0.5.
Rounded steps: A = 57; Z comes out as 8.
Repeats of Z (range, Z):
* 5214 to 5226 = 6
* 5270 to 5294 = 8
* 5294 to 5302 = 5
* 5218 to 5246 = 9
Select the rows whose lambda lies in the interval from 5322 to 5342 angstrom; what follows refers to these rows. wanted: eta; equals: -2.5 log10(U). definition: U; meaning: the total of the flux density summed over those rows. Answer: -4.39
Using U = 57.1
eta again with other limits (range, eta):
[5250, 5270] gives -4.41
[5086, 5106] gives -4.47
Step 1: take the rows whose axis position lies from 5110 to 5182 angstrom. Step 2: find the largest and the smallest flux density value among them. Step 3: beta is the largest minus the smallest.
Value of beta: 3.1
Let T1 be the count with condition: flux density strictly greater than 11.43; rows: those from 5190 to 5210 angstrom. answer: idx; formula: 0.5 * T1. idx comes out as 2.5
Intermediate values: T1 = 5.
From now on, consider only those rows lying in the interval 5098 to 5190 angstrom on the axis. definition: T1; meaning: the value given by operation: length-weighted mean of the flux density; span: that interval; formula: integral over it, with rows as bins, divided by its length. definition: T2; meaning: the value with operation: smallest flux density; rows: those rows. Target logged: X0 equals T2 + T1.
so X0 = 22.4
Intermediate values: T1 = 11.6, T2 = 10.78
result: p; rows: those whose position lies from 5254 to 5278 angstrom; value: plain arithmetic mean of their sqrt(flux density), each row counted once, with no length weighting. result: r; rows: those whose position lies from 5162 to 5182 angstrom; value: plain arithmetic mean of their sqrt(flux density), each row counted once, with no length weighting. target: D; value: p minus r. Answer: 0.017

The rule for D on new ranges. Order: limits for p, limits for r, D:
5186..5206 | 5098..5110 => -0.025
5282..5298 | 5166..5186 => -0.017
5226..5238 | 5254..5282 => 0.051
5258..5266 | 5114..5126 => 0.060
